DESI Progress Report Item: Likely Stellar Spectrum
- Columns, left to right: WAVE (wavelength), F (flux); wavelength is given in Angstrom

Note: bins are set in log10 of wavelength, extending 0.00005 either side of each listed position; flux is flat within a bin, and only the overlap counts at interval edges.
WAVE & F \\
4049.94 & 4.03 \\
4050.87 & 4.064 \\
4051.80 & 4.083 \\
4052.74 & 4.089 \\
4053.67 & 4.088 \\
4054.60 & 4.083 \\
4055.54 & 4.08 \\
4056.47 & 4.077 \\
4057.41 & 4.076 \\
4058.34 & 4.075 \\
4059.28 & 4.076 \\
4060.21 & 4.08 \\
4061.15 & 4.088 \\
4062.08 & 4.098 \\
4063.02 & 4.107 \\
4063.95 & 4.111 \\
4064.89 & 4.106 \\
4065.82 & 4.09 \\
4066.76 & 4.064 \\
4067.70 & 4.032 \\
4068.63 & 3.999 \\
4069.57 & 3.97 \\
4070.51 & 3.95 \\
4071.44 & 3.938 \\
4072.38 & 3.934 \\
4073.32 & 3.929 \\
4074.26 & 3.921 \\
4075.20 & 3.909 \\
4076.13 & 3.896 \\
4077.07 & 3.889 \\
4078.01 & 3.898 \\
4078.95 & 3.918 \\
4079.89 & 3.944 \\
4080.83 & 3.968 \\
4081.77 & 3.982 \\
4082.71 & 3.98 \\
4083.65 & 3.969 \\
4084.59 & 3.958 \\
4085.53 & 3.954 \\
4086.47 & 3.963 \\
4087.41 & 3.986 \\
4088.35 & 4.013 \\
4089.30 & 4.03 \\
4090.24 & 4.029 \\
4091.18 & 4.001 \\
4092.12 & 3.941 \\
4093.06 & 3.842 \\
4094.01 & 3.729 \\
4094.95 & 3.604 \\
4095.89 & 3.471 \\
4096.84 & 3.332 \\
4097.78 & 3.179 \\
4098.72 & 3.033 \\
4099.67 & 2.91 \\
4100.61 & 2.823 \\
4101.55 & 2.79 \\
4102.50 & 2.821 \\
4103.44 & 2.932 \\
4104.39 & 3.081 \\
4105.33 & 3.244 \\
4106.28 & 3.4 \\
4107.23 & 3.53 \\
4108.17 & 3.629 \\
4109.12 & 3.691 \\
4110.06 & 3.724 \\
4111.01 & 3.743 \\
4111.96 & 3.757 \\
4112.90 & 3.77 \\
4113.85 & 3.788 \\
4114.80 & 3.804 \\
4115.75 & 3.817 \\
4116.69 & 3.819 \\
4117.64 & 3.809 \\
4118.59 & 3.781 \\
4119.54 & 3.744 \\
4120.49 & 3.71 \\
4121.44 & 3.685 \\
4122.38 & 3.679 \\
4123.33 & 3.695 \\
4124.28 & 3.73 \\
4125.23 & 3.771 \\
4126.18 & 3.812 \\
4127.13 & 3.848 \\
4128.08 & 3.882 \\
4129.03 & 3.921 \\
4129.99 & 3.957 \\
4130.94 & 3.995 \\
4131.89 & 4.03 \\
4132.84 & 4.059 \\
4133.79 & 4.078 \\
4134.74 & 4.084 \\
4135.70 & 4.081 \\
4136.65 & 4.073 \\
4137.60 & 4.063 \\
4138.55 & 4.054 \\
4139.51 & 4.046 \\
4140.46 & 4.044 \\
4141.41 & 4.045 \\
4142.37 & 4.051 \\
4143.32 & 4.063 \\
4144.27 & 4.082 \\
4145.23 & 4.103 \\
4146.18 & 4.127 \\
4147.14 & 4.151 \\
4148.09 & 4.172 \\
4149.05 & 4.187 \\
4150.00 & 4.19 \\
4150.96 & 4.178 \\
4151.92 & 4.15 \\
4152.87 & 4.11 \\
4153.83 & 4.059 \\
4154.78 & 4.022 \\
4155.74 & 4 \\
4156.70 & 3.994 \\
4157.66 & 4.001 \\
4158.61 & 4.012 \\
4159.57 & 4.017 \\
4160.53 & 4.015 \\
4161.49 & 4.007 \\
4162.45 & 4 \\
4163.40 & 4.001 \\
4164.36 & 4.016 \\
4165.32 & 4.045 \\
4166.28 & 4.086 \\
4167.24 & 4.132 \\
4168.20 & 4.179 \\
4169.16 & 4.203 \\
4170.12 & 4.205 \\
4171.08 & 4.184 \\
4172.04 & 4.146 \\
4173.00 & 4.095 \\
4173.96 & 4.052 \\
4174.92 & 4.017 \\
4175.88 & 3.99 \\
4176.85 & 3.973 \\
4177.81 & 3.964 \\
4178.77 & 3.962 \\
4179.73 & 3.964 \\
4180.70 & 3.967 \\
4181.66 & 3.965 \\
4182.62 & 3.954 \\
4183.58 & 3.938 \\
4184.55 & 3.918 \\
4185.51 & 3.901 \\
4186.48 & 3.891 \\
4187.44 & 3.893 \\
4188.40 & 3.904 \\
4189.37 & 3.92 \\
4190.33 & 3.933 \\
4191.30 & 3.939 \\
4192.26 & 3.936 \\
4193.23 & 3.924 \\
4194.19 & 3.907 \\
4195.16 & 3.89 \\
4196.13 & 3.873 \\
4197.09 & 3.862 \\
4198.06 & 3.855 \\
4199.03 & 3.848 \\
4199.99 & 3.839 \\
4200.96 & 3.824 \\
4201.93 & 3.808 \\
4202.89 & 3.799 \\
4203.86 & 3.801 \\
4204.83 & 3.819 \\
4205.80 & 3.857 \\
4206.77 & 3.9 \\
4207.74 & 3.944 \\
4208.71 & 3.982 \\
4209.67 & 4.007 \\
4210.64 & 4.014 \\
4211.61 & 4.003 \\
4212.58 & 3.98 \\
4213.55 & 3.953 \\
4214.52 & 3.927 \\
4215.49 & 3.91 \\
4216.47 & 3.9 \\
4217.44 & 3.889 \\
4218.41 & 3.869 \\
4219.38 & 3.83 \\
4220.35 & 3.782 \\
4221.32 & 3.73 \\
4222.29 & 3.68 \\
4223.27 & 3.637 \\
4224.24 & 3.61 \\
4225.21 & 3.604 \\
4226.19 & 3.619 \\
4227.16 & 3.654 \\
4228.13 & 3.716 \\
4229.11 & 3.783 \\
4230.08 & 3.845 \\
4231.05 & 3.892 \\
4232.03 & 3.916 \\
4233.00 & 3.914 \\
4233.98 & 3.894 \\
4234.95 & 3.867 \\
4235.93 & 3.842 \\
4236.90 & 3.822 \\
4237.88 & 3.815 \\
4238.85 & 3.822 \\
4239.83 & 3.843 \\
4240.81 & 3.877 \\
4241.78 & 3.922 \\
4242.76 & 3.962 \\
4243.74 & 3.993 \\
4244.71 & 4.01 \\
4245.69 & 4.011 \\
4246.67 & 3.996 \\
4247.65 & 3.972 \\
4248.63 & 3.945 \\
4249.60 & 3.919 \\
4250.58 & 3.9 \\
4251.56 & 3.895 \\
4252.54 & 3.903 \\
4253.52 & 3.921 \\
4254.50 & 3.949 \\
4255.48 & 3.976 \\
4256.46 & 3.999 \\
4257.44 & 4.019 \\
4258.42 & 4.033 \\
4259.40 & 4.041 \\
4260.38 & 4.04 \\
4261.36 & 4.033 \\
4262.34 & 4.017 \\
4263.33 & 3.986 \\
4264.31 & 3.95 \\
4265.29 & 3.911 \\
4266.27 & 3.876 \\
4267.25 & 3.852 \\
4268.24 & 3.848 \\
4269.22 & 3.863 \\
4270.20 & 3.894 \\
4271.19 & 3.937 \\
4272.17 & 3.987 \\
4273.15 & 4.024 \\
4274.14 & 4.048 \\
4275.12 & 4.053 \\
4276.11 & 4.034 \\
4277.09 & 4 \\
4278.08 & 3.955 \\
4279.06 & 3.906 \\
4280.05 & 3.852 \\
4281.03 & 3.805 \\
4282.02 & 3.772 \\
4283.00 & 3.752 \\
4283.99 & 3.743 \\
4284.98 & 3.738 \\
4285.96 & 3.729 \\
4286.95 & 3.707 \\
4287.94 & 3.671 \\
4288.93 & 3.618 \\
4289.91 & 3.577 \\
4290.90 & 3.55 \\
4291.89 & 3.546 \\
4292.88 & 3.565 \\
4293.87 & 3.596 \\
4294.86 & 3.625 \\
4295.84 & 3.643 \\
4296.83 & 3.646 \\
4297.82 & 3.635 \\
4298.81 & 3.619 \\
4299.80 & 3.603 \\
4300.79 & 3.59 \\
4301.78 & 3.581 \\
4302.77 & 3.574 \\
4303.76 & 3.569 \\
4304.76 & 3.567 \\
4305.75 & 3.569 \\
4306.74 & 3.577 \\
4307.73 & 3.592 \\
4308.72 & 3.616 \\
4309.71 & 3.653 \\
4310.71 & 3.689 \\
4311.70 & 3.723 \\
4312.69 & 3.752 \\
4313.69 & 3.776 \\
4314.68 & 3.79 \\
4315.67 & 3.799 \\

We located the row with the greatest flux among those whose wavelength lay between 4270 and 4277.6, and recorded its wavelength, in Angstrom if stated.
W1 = 4275.12 Angstrom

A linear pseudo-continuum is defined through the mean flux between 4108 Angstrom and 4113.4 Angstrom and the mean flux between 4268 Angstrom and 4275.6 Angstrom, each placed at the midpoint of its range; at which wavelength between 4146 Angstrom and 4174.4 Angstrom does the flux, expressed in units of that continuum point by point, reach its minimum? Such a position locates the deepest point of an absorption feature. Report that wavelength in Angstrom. 4163.40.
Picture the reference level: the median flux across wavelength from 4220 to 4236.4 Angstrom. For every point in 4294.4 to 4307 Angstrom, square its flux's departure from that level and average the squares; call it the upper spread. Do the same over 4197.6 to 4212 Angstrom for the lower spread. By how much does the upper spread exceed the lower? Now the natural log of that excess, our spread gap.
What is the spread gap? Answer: -4.08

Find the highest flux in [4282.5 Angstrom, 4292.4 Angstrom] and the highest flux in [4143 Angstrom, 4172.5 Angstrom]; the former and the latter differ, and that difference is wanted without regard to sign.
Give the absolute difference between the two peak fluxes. 0.45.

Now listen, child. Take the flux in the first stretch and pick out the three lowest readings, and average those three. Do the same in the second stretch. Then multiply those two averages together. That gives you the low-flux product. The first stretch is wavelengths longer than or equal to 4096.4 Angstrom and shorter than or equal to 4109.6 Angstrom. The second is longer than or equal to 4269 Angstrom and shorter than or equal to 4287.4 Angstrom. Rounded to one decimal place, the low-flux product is 10.5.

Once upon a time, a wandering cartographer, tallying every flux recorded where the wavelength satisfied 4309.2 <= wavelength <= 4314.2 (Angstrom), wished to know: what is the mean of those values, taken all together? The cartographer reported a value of 3.72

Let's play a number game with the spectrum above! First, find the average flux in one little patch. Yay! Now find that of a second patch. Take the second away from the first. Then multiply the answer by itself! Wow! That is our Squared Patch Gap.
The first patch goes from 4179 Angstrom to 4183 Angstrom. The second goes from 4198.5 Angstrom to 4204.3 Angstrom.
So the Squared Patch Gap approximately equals 0.020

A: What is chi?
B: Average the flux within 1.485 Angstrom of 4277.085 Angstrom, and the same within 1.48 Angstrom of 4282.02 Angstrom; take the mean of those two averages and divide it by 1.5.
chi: 2.59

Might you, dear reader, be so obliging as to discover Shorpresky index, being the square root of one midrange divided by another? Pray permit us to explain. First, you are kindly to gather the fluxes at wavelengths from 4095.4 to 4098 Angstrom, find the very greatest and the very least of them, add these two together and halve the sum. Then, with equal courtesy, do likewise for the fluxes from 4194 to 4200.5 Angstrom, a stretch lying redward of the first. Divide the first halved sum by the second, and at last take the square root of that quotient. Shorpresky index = 0.93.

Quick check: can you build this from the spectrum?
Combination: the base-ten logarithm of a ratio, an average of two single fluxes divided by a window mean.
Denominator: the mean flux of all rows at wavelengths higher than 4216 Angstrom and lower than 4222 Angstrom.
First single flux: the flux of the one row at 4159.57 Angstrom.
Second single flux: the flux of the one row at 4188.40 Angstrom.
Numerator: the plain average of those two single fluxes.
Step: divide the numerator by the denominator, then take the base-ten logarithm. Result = 0.014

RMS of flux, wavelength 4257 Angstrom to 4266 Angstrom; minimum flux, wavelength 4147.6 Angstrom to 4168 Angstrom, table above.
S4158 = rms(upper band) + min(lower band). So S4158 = 8.00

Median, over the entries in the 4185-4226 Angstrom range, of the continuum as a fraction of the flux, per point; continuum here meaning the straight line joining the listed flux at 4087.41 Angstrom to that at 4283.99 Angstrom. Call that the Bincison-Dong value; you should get 0.99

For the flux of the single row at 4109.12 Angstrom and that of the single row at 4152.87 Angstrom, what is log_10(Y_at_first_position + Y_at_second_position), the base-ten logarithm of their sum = 0.892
